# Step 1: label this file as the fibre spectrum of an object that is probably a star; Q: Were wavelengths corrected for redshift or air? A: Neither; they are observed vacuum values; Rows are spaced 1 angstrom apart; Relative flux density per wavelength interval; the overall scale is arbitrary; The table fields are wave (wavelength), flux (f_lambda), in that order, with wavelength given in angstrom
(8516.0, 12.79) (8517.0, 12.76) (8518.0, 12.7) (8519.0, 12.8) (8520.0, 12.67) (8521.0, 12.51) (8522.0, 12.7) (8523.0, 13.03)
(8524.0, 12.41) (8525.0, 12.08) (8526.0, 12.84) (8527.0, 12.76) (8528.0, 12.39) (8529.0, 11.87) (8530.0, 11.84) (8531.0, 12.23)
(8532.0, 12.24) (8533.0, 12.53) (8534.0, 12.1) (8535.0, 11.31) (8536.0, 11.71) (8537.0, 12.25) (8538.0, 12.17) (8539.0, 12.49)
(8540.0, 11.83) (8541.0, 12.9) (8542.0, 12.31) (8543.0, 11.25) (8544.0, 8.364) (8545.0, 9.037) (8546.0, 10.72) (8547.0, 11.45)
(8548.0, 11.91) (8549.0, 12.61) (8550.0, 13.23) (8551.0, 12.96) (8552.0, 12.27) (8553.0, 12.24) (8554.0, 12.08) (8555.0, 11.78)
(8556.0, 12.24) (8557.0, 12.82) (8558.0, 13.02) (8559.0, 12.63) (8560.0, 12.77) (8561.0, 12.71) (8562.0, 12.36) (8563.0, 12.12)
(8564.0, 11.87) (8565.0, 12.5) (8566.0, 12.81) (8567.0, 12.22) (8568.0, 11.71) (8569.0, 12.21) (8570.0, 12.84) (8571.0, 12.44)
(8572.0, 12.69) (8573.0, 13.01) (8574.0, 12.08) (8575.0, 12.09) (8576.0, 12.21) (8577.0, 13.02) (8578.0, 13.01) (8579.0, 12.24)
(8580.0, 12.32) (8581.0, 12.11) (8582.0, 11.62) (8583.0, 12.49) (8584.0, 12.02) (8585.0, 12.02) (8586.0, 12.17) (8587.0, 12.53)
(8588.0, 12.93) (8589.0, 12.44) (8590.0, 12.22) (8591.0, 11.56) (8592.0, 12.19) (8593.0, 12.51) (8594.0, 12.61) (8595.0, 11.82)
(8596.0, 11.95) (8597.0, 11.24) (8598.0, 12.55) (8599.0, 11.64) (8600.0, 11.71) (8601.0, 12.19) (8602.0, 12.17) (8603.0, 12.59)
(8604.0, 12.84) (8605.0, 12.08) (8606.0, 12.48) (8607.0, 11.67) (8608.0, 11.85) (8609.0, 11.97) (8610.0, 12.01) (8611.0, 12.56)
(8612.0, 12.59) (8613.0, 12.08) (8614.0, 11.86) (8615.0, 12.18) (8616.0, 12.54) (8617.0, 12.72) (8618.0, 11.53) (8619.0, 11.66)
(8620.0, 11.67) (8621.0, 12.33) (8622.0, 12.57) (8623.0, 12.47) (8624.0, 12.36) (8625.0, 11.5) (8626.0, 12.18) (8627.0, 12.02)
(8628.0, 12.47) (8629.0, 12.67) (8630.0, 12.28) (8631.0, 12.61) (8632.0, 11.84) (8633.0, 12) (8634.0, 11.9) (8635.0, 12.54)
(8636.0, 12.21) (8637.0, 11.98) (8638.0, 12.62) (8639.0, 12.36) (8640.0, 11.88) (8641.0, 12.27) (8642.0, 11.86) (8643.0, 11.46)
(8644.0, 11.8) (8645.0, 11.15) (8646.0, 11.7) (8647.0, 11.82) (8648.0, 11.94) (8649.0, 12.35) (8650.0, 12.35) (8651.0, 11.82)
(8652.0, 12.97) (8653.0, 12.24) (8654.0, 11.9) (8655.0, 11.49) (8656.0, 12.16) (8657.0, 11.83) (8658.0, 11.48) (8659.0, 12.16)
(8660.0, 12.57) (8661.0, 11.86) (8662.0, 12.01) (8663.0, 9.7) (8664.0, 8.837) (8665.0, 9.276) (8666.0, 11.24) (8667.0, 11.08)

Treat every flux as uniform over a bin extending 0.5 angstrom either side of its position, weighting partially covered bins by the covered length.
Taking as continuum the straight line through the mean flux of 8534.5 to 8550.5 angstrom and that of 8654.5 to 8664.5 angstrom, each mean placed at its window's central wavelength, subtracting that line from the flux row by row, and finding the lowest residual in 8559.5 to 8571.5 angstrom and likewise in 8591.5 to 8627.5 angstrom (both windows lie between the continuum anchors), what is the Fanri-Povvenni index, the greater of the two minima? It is 0.15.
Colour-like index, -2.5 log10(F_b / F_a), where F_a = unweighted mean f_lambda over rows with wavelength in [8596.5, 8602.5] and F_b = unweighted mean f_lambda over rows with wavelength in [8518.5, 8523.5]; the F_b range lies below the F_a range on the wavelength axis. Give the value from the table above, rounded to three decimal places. -0.073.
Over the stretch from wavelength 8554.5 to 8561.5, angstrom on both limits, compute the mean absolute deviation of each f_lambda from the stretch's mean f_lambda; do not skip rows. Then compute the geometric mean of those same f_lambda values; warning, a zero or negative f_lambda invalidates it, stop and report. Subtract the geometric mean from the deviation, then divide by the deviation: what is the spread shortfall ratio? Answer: -38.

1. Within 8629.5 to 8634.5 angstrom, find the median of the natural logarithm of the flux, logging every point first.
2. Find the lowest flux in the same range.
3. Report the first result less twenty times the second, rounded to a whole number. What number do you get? -234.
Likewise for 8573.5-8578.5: -239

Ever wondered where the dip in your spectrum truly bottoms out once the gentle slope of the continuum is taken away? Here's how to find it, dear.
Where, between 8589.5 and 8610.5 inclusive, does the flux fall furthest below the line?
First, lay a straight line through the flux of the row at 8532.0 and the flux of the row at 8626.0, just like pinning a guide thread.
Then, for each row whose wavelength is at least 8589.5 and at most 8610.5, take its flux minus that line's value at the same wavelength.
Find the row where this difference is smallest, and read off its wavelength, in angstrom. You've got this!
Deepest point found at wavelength 8597.0 angstrom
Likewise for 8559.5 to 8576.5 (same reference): 8568.0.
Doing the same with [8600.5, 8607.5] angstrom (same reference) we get 8607.0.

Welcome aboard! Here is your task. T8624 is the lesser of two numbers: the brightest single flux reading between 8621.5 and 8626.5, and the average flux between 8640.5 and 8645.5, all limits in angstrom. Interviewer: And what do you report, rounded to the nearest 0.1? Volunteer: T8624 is 11.7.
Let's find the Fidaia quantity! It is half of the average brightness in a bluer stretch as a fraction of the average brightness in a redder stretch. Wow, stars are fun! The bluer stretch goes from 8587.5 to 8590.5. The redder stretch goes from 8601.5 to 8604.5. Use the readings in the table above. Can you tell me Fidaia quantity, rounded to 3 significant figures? 0.500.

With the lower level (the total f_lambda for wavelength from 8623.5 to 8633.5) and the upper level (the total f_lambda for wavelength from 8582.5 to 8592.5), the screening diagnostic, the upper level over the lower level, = 1.01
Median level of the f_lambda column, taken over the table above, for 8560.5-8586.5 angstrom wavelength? 12.2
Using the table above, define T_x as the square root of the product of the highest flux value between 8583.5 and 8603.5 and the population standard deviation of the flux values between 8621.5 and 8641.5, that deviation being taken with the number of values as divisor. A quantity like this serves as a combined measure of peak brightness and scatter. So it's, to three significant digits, 2.00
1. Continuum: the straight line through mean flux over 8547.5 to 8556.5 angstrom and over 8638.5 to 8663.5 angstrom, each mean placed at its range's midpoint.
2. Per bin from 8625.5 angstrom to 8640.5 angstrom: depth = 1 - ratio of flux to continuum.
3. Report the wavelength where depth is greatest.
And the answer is 8632.0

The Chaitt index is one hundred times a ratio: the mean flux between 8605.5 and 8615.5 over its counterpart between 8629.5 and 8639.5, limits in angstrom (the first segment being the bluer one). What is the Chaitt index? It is 99.1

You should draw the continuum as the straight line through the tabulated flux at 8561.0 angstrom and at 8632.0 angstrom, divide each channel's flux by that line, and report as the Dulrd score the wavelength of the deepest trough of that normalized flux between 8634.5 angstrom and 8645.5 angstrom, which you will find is 8645.0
